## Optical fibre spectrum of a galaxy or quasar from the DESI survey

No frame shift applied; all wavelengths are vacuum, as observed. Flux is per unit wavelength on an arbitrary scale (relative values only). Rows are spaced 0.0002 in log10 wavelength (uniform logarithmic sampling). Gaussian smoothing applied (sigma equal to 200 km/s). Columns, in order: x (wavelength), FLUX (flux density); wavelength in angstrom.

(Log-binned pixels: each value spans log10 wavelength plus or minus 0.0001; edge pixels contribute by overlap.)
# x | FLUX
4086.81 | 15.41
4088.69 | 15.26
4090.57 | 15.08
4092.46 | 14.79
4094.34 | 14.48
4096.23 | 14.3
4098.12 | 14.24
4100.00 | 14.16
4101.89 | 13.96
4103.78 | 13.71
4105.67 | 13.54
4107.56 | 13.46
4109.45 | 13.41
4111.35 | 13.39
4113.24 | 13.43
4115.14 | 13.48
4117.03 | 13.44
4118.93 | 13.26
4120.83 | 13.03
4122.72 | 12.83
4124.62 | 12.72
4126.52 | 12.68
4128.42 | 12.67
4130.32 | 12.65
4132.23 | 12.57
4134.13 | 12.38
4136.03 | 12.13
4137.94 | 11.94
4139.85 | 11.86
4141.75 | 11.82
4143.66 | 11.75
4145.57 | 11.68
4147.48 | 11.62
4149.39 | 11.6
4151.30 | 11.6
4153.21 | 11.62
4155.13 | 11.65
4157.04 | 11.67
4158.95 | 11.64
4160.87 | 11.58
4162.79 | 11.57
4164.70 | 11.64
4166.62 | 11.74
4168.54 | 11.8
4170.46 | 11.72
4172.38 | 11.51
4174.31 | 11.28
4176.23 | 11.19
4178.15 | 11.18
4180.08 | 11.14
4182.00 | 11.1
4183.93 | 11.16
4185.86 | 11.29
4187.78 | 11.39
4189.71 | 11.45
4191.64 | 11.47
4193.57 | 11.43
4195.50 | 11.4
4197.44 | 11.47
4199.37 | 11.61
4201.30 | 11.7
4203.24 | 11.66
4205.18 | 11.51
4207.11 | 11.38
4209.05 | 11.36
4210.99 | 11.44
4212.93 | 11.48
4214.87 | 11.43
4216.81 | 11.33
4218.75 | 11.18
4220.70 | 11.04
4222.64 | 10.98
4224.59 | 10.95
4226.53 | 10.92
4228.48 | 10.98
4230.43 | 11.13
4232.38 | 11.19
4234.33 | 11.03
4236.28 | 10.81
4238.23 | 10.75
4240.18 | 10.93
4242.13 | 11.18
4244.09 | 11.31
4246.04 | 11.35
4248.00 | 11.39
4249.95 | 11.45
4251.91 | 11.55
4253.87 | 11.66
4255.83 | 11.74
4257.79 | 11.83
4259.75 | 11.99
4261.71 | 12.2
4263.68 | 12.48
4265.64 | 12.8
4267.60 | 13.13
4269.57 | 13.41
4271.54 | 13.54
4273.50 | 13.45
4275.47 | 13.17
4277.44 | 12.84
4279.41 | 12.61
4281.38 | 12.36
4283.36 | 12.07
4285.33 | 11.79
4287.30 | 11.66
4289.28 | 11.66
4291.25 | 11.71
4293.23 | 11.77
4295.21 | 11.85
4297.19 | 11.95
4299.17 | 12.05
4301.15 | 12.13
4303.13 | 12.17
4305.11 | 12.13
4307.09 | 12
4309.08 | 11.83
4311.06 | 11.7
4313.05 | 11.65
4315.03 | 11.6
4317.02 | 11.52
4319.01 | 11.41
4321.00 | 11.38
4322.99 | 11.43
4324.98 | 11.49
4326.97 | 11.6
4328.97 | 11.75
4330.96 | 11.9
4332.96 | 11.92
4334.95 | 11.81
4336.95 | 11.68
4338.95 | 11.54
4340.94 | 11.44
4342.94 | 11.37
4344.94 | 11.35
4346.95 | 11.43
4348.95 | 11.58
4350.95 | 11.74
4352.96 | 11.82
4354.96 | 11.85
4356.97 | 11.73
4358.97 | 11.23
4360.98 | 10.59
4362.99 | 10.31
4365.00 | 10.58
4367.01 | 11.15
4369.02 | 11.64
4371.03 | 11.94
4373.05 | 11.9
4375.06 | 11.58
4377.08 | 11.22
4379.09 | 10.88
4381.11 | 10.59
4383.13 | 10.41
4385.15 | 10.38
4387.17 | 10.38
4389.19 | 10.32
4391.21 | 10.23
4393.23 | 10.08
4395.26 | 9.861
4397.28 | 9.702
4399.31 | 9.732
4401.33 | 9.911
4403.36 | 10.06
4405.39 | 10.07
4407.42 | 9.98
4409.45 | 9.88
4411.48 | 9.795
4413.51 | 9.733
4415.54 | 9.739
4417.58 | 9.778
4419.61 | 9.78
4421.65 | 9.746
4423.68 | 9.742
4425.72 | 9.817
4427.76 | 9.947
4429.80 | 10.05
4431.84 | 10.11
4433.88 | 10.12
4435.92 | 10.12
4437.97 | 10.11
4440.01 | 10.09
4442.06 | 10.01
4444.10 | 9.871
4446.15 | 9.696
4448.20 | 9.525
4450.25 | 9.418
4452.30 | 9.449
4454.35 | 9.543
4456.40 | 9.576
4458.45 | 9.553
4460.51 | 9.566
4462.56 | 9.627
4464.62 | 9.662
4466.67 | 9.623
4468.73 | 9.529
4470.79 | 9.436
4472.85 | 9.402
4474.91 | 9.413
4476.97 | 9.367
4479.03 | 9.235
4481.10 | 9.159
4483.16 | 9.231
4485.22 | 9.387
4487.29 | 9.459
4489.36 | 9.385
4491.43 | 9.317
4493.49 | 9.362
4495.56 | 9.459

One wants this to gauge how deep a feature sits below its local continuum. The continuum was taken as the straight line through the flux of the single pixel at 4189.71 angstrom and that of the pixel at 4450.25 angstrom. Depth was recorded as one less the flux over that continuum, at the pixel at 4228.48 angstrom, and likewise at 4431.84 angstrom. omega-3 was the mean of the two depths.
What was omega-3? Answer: -0.021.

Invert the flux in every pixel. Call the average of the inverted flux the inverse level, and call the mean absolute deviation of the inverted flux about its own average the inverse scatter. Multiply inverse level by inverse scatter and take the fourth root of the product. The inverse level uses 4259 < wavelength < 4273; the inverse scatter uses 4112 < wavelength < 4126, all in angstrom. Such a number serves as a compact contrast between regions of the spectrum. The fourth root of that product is 0.105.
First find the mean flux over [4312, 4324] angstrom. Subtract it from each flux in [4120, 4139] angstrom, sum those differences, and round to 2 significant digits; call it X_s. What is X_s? 11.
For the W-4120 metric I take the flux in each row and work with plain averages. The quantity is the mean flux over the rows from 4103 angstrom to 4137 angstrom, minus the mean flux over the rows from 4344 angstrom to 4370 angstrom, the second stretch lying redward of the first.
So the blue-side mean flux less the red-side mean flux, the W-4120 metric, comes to 1.7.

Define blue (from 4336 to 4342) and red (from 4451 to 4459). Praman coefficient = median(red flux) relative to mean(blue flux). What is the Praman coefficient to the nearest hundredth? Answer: 0.83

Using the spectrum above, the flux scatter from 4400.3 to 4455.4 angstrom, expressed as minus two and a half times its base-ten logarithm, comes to 1.7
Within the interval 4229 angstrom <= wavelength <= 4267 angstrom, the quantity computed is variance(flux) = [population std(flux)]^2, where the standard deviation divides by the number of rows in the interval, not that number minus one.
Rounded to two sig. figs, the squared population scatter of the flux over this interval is 0.29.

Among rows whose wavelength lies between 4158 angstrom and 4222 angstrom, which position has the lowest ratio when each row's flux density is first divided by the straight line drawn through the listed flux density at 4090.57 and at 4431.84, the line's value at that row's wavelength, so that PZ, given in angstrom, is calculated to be 4182.00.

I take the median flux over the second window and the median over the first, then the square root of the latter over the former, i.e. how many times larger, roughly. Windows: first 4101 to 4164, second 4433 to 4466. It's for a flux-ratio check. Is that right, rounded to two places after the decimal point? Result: 1.14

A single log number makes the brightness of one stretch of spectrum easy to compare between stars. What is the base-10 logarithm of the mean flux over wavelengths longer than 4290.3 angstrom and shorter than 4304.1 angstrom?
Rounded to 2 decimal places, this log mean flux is 1.08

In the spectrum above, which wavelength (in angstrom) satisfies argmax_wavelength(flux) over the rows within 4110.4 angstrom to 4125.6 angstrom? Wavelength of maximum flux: 4115.14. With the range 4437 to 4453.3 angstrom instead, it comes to 4437.97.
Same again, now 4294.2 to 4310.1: 4303.13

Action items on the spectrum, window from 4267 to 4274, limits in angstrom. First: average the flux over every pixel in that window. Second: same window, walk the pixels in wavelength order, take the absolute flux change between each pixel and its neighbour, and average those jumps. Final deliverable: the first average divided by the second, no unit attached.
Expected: 80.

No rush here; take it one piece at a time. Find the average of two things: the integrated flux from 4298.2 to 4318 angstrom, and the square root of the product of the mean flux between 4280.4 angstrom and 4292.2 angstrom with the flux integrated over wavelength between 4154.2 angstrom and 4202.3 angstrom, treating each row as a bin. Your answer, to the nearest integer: 158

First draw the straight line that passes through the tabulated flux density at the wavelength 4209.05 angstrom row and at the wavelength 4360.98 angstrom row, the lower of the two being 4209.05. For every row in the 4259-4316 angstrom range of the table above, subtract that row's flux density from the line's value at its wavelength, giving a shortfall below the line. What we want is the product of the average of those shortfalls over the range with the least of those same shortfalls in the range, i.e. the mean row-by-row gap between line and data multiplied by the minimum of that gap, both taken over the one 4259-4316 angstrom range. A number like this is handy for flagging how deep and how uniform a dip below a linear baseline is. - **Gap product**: 3.25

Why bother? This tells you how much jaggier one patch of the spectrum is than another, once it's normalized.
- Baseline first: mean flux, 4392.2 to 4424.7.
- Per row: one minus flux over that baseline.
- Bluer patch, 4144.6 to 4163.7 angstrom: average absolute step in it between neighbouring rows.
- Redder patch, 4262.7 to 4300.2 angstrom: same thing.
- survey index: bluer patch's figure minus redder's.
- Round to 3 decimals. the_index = -0.016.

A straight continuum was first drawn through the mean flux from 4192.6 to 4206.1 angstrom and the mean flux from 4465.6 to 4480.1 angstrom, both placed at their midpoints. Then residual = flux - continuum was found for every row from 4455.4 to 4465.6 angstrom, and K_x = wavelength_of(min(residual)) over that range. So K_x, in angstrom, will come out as 4458.45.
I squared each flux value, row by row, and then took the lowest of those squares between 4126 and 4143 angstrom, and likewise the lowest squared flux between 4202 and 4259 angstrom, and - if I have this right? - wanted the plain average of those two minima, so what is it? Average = 128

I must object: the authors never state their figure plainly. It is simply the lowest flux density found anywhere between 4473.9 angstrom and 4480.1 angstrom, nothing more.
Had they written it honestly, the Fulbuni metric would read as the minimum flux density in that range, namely 9.235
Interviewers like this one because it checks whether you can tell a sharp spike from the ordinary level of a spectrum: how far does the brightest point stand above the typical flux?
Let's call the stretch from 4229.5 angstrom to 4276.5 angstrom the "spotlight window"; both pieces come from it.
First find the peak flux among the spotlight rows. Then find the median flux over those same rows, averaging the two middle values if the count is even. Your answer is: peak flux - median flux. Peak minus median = 1.9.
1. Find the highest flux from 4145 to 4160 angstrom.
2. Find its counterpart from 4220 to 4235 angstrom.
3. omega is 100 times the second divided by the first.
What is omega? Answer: 96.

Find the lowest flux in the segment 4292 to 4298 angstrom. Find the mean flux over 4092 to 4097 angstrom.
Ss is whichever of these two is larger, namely 14.5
